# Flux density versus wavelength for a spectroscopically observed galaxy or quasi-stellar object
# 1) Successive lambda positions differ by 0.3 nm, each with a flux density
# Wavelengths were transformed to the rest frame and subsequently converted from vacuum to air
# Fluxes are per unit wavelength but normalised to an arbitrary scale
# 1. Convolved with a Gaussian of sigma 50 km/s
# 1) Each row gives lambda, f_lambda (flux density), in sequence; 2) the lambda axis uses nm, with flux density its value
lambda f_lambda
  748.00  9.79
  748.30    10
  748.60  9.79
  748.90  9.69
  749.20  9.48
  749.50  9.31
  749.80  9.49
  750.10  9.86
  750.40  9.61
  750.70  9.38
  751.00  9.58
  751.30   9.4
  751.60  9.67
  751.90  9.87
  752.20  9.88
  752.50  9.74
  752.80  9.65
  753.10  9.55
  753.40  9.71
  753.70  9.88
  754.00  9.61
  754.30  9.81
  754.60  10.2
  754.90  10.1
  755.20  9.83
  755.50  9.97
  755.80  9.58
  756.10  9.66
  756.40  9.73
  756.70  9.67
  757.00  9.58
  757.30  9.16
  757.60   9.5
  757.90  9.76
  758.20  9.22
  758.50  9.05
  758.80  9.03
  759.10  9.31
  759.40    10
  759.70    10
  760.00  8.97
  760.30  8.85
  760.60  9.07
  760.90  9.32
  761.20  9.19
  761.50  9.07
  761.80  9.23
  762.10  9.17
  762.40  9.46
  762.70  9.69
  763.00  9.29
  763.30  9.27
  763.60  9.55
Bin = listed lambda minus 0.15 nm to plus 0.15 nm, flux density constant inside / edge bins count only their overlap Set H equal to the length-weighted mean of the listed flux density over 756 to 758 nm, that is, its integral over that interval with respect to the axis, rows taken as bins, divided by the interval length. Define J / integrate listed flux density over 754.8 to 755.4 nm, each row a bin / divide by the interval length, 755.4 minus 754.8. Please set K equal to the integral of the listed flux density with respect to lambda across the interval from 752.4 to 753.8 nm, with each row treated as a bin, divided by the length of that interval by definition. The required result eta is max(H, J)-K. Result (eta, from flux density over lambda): 0.26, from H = 9.57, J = 10.0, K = 9.70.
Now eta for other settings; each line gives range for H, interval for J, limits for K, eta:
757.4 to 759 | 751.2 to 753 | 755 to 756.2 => -0.07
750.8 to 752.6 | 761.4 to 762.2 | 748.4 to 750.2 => 0.07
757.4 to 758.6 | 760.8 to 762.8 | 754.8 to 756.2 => -0.44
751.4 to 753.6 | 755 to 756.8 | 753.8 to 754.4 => 0.04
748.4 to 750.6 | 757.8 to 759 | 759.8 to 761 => 0.53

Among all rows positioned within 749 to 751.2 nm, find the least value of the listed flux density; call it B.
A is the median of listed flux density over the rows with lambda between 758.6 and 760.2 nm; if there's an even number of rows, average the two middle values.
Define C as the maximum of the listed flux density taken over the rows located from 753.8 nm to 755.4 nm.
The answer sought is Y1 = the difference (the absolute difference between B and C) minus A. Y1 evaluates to -8.4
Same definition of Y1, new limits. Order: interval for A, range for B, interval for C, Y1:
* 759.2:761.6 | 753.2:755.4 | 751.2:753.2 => -8.9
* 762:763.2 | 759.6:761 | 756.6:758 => -8.5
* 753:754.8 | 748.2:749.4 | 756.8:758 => -9.5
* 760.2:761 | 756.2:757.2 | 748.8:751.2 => -8.8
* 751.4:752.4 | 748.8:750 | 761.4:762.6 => -9.7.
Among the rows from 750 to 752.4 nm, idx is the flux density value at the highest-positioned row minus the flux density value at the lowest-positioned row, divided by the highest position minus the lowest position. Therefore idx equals 0.01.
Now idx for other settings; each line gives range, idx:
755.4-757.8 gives -0.22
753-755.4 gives 0.13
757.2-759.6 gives 0.40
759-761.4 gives -0.06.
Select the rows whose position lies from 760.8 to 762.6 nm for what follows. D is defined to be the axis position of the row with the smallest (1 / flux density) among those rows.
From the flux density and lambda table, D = 762.40 nm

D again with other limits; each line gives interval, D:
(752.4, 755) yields 754.60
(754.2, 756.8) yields 754.60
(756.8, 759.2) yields 757.90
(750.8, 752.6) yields 752.20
